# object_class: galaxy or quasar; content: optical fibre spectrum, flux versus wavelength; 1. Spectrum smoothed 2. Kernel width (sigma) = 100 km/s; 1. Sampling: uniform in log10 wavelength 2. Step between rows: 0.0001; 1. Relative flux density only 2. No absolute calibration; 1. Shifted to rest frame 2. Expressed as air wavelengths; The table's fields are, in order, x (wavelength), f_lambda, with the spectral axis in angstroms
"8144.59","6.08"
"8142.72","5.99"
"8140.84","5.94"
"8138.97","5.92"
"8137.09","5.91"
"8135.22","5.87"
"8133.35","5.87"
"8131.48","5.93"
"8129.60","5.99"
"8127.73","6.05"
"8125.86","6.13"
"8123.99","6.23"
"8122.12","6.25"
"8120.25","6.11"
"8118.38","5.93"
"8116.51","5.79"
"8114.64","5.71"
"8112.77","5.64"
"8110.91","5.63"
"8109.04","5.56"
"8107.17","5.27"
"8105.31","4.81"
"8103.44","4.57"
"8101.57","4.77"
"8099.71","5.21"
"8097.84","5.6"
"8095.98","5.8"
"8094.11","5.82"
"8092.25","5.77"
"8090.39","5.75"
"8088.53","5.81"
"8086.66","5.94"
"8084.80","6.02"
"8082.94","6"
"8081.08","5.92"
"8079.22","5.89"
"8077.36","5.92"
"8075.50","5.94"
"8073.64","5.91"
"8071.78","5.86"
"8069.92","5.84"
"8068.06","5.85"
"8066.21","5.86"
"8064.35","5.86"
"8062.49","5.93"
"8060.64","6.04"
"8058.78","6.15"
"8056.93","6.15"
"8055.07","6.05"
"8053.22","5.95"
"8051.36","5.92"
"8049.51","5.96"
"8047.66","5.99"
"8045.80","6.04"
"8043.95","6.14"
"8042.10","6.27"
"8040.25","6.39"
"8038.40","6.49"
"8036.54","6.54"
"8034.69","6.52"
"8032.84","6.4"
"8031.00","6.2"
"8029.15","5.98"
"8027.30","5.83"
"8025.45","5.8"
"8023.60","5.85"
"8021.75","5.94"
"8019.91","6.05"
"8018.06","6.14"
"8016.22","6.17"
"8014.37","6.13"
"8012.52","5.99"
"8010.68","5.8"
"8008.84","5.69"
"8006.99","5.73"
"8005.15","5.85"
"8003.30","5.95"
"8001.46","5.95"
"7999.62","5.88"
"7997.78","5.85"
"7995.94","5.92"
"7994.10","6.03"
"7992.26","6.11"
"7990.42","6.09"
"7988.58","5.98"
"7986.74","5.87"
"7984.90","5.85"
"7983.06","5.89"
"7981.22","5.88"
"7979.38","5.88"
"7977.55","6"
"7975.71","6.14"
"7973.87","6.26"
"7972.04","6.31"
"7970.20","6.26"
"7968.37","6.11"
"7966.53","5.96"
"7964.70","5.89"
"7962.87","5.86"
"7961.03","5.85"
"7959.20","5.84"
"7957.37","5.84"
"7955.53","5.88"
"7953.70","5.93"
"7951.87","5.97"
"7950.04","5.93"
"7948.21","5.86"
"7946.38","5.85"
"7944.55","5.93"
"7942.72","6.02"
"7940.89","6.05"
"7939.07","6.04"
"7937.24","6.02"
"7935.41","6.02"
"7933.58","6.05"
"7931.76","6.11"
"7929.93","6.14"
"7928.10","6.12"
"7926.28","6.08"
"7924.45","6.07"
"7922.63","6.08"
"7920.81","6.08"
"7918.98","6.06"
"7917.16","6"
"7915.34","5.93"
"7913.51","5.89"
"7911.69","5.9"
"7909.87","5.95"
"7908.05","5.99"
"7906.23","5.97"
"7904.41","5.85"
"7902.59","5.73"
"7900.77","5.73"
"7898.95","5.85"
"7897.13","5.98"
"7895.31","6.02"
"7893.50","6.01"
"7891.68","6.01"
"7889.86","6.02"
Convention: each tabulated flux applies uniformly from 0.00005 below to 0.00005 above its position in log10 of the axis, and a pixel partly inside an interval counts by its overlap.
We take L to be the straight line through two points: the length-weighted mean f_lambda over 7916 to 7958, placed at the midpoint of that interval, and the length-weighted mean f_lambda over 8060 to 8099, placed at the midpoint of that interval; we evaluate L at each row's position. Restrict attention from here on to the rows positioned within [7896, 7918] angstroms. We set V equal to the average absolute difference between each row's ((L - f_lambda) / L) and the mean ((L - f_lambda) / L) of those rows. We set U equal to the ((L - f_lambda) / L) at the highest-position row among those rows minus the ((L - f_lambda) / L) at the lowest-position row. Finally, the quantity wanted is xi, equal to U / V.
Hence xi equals -0.5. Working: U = -0.01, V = 0.012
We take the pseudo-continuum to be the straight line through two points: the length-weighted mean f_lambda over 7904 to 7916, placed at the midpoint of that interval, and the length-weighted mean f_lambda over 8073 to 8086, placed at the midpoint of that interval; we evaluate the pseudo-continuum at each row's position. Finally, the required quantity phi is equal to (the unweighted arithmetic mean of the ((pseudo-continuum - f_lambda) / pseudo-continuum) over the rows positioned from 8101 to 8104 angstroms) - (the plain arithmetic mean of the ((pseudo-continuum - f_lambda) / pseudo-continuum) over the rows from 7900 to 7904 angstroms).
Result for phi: 0.18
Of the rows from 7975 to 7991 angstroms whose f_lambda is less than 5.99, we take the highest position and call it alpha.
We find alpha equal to 7988.58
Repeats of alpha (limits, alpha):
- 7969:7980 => 7979.38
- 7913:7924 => 7915.34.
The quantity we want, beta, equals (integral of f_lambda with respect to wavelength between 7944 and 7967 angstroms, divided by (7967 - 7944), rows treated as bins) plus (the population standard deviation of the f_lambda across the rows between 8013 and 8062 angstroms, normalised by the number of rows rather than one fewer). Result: 6.10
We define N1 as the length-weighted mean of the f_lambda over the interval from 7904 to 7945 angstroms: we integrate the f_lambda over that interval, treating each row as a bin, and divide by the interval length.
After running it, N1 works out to 6.02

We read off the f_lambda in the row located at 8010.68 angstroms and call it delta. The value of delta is 5.8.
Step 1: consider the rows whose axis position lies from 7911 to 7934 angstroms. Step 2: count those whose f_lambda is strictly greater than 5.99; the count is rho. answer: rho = 10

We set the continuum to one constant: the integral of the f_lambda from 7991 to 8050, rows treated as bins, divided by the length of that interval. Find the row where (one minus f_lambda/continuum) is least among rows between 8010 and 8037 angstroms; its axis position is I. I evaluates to 8036.54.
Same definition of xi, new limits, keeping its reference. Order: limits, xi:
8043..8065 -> 3.3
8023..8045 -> -1.3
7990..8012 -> 2.7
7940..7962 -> 3.2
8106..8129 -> -3.0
